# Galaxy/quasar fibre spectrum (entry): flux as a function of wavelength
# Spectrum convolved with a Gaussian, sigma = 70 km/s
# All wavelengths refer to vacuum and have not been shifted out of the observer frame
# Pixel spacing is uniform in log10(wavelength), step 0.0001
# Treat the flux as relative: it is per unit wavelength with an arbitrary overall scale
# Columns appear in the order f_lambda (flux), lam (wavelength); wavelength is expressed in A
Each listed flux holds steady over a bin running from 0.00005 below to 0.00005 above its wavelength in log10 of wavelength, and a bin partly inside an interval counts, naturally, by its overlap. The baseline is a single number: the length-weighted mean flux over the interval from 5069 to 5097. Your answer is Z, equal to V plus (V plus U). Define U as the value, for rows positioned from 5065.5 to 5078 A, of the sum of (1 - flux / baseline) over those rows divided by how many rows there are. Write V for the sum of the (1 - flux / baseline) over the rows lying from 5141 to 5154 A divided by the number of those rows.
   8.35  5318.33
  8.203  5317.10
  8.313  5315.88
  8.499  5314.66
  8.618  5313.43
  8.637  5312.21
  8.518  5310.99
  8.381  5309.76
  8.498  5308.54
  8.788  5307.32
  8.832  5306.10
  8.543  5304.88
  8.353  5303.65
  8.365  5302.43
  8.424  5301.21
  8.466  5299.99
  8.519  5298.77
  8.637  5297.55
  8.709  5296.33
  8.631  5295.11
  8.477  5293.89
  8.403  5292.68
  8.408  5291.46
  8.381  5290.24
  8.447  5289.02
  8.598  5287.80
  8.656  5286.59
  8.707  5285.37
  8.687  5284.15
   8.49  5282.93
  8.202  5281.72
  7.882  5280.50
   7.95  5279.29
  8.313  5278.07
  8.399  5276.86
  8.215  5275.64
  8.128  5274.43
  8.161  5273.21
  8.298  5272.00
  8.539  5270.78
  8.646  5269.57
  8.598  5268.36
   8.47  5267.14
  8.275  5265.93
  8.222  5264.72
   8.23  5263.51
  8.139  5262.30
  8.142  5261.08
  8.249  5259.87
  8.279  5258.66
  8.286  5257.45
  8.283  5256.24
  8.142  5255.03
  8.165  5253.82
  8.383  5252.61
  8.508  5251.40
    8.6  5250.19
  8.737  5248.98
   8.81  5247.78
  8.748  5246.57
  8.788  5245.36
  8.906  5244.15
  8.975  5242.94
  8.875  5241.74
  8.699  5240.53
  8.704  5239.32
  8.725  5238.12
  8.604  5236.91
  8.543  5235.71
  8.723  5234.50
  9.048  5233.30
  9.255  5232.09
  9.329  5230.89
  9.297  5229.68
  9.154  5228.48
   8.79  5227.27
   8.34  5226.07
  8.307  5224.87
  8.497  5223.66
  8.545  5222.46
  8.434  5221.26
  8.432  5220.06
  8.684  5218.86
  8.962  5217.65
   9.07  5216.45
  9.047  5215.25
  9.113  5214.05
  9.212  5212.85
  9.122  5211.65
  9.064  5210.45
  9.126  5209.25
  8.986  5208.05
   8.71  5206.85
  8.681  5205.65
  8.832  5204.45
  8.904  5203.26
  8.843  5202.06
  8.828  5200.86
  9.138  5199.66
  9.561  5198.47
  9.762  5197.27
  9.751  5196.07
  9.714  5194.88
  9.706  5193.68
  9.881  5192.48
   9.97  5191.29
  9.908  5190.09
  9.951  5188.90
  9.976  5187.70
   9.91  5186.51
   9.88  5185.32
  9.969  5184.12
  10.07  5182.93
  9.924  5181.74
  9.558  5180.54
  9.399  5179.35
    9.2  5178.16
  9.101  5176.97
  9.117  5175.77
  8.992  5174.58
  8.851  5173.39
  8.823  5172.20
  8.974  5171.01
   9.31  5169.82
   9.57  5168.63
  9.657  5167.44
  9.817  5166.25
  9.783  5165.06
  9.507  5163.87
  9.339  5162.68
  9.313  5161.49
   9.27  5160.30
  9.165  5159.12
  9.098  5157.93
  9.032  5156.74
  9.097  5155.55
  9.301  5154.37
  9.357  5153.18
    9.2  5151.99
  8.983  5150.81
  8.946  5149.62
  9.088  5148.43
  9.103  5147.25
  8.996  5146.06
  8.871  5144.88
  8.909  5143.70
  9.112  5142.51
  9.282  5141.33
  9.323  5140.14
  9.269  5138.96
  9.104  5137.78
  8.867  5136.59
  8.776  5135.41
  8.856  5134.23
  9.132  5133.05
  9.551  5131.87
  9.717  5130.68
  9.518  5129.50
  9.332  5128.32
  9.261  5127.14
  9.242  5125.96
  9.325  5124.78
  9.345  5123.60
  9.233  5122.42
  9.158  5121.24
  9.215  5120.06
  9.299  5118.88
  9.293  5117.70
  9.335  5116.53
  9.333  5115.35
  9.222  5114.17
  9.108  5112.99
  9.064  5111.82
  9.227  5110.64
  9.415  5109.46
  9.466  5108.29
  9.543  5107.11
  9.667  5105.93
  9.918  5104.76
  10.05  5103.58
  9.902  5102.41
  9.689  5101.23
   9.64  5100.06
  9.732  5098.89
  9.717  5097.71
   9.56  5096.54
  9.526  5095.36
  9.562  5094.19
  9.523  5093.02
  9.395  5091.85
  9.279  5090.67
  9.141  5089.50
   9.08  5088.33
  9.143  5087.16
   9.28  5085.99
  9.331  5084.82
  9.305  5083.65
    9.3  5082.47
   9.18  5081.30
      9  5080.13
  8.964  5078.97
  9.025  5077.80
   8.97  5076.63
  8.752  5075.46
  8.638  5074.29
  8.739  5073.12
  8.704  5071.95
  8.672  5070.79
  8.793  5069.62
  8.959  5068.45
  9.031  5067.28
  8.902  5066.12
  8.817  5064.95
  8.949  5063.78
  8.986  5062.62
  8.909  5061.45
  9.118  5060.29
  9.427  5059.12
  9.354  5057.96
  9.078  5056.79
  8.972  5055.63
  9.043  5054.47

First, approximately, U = 0.03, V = 0.004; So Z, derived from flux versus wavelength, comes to 0.040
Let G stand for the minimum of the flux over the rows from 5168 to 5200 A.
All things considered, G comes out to 8.823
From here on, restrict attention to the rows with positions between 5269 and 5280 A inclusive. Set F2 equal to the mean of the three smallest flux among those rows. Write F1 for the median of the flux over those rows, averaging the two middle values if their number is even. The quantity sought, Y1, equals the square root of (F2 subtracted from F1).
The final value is 0.47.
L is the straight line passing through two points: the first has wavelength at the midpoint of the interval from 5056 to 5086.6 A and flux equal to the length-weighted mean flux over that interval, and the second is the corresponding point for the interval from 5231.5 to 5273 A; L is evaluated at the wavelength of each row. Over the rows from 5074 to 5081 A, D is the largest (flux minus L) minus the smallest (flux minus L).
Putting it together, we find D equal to 0.4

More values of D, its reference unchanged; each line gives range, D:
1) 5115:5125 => 0.2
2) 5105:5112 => 0.6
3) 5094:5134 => 1.0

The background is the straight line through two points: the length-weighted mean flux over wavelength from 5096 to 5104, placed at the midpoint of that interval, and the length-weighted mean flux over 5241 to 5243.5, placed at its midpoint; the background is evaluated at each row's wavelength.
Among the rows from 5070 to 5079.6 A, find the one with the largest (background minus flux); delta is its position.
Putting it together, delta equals 5074.29 A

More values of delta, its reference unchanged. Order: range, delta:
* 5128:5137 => 5135.41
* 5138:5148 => 5144.88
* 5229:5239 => 5235.71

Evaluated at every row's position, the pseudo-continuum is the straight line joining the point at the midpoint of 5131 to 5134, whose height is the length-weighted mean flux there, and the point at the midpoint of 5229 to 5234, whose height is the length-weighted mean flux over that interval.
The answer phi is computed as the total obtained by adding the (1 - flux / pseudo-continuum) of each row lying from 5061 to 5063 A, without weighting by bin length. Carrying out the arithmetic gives 0.09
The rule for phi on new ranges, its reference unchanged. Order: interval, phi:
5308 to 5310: 0.16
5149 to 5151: 0.07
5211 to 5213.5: 0.02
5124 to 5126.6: 0.01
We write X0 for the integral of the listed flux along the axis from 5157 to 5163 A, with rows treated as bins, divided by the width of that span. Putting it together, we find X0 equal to 9.22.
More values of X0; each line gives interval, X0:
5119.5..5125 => 9.25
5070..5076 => 8.70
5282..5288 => 8.61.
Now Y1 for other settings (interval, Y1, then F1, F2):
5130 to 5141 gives 0.55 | 9.1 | 8.83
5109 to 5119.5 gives 0.40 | 9.3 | 9.13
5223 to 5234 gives 0.82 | 9.0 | 8.38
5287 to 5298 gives 0.28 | 8.5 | 8.40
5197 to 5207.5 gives 0.32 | 8.8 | 8.74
